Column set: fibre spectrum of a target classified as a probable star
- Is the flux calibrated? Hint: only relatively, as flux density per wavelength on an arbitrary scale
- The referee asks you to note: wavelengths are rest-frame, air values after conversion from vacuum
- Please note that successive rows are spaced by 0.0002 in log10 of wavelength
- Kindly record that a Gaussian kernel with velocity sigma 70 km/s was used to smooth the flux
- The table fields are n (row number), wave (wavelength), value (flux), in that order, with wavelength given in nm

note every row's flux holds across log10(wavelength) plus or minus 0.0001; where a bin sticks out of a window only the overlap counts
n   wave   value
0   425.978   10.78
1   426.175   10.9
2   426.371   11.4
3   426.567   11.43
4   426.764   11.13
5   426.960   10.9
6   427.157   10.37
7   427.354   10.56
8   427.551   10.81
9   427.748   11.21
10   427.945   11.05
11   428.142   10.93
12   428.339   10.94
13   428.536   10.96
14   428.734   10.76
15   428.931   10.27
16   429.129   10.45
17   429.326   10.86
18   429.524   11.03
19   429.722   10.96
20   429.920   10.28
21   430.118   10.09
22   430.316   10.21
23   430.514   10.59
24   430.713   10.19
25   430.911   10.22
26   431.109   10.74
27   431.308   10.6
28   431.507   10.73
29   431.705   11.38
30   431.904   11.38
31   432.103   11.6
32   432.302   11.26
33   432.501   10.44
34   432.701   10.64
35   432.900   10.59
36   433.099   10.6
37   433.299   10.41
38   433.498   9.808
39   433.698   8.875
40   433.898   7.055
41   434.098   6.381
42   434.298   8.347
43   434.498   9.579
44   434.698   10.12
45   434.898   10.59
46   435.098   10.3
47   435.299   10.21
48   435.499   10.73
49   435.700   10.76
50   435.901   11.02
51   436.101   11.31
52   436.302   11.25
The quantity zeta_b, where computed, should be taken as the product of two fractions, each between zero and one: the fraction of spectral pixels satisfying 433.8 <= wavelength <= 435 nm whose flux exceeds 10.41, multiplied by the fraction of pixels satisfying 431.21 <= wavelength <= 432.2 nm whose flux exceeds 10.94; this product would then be 0.10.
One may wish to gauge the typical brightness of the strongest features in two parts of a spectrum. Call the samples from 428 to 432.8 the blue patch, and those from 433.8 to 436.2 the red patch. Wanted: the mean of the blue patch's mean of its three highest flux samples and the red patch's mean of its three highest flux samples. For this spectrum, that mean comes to 11.2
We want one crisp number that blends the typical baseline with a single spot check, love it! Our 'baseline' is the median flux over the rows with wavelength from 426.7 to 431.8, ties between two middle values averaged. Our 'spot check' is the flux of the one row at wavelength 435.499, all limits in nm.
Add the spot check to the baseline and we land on 21.5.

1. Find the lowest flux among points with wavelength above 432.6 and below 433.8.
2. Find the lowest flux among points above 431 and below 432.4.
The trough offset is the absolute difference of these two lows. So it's 2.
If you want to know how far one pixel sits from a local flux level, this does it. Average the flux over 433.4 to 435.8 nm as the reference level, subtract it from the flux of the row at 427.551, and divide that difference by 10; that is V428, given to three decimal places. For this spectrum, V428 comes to 0.141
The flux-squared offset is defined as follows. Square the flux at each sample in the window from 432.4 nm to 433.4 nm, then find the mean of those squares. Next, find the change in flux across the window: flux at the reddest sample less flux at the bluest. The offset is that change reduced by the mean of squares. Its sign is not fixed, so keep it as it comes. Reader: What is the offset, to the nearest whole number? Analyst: -111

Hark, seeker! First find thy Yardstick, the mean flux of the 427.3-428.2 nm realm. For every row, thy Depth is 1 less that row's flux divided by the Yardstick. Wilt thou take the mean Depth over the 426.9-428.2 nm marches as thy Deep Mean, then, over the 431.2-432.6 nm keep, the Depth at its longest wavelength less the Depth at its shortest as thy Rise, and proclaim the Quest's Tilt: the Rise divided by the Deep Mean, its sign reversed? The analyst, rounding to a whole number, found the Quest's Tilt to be -2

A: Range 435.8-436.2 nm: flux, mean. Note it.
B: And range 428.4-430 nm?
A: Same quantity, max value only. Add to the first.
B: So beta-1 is 22.2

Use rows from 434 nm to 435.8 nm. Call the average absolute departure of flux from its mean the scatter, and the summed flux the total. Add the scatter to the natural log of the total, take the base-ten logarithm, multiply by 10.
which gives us 7.4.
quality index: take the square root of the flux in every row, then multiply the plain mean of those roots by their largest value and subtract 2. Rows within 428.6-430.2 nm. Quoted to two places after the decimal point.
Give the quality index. 8.81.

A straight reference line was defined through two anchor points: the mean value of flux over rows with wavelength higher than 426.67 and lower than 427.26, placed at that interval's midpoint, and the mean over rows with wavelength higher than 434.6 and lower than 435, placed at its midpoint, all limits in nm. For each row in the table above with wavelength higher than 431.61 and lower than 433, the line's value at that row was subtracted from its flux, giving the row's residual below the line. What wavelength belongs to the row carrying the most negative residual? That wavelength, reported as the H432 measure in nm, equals 432.501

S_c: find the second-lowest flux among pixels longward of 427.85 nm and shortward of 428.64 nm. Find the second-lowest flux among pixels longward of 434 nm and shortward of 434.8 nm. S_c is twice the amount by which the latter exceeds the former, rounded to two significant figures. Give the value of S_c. -5.2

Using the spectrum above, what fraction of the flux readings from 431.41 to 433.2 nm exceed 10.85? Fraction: 0.44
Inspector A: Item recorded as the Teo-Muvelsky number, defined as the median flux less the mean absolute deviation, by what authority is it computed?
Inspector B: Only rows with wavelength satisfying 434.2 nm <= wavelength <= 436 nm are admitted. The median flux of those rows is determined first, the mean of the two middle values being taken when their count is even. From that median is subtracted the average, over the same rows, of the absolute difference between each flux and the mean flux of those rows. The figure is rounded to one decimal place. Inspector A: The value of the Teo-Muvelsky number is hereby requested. 9.7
